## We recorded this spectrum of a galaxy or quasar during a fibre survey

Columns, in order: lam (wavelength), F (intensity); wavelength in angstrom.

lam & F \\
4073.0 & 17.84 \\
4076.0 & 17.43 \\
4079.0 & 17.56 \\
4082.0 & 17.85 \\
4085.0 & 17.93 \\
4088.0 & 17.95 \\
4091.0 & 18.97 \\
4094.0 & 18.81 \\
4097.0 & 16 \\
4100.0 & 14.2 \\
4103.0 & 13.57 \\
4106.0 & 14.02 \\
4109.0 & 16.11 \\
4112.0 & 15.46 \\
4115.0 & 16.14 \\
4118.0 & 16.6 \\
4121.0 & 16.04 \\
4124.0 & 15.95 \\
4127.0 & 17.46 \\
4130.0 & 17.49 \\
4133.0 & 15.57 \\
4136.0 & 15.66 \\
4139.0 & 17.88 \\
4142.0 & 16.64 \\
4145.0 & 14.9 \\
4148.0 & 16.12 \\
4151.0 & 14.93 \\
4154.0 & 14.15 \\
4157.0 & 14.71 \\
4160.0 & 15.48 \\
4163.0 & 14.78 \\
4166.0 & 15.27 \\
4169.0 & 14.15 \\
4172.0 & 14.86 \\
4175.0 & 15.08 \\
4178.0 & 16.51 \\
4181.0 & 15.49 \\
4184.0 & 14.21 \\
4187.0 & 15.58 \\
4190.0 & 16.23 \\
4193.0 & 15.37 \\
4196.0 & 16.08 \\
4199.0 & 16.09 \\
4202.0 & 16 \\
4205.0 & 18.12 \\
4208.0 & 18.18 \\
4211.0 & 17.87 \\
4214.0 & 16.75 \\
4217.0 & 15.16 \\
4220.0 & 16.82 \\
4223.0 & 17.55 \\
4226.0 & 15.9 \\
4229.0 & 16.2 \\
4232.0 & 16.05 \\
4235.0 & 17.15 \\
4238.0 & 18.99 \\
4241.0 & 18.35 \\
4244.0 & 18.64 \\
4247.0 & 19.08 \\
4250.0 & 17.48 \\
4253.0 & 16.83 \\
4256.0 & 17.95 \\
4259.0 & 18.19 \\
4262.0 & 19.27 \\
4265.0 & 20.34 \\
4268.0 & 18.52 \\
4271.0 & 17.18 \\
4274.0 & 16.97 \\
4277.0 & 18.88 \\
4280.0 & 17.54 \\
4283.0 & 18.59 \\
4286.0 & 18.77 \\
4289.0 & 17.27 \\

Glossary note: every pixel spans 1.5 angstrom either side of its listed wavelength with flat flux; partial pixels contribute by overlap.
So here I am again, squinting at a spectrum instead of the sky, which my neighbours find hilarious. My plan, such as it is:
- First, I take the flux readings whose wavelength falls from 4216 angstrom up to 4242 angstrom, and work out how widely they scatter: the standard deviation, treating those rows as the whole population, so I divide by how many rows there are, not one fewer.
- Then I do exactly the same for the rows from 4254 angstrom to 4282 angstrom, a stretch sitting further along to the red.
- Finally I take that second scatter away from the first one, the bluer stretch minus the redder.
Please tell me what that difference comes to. 0.15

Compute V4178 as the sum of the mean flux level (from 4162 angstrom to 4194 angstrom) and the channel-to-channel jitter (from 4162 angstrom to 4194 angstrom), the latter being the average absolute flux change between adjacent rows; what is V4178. 16.1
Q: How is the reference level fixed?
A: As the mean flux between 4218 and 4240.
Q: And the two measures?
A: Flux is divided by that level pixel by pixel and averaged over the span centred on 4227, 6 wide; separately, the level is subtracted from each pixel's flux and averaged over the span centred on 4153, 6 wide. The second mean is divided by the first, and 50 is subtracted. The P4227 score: -53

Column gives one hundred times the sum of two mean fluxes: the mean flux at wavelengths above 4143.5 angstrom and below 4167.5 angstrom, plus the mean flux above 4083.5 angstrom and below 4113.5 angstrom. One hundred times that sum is 3134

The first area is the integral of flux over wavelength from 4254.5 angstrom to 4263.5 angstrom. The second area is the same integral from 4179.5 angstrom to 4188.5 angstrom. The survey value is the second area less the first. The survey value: -30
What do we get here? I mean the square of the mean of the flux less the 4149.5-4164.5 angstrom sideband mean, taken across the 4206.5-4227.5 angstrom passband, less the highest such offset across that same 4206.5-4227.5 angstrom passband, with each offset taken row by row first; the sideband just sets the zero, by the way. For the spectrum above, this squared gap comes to 1.7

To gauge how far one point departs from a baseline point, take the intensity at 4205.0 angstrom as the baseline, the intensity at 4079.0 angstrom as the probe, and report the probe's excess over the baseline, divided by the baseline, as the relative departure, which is -0.03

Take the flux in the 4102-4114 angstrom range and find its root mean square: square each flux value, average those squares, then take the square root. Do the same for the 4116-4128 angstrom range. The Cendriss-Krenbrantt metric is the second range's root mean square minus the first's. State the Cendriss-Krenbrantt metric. 1.7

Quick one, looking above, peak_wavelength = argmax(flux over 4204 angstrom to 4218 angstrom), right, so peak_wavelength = 4208.0 angstrom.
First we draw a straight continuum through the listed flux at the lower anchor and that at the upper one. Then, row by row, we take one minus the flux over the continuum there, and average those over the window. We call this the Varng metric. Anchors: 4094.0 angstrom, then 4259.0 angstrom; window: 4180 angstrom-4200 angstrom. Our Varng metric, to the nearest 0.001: 0.156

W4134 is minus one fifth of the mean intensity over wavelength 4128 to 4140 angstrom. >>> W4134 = -3.33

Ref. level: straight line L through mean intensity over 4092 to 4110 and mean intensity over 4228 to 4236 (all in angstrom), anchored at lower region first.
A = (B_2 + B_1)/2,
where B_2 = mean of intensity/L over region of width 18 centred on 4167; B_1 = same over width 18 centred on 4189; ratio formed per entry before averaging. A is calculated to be 0.95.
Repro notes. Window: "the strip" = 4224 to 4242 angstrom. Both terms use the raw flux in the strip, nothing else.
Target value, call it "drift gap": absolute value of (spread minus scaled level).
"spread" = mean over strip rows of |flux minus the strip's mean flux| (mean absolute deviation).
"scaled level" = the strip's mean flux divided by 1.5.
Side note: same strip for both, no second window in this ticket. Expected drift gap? 10.3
